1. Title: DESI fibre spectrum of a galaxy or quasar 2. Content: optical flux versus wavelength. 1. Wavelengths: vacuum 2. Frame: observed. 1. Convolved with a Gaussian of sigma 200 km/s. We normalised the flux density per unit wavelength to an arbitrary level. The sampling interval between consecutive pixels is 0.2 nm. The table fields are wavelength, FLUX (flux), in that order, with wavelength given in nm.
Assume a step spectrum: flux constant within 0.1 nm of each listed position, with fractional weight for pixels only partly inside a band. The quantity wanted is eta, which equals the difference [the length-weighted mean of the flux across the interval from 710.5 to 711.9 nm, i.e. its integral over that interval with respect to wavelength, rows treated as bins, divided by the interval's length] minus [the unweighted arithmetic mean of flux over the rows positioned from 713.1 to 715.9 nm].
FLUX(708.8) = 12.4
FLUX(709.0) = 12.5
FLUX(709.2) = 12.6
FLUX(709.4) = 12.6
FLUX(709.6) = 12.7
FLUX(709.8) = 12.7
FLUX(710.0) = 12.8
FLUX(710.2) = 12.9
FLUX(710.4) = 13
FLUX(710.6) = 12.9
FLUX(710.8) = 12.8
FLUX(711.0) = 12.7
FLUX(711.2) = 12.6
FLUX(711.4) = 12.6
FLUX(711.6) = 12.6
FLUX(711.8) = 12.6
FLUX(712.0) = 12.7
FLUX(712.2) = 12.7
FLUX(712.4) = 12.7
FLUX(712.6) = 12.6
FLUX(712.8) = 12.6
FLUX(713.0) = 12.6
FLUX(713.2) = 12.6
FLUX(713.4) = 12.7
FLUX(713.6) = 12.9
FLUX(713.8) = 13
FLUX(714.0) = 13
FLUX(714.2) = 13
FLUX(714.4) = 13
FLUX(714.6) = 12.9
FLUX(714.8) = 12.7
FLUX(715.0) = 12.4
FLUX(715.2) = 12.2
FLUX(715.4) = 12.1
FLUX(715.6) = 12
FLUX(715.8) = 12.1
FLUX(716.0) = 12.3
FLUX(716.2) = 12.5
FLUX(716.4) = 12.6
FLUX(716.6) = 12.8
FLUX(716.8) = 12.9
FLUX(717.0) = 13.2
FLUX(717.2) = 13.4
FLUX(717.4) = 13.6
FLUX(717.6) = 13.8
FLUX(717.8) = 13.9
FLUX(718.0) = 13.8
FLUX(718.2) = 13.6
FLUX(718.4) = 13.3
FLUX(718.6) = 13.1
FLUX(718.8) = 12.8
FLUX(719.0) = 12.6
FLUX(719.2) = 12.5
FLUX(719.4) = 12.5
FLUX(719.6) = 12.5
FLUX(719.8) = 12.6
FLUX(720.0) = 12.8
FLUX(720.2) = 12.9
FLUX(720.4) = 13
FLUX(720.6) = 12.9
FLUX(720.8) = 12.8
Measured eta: 0.1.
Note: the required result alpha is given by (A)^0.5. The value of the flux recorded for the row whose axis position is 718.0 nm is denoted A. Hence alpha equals 3.71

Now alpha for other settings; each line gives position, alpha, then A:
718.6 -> 3.62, 13.1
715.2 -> 3.49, 12.2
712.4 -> 3.56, 12.7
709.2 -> 3.55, 12.6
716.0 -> 3.51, 12.3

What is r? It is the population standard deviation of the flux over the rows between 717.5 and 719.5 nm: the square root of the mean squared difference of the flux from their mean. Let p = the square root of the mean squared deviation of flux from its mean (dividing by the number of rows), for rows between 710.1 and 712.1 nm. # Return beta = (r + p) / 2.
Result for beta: 0.340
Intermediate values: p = 0.1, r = 0.537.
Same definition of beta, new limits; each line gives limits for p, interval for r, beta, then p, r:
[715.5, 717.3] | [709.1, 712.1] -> 0.289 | 0.4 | 0.128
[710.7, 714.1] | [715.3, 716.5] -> 0.178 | 0.1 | 0.221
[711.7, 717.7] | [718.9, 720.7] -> 0.299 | 0.4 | 0.189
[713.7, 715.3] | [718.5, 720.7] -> 0.250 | 0.3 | 0.206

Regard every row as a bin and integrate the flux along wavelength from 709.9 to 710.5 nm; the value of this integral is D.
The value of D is 7.74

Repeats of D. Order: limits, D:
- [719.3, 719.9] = 7.52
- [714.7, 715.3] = 7.46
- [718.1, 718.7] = 8.00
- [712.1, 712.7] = 7.60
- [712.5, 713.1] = 7.56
